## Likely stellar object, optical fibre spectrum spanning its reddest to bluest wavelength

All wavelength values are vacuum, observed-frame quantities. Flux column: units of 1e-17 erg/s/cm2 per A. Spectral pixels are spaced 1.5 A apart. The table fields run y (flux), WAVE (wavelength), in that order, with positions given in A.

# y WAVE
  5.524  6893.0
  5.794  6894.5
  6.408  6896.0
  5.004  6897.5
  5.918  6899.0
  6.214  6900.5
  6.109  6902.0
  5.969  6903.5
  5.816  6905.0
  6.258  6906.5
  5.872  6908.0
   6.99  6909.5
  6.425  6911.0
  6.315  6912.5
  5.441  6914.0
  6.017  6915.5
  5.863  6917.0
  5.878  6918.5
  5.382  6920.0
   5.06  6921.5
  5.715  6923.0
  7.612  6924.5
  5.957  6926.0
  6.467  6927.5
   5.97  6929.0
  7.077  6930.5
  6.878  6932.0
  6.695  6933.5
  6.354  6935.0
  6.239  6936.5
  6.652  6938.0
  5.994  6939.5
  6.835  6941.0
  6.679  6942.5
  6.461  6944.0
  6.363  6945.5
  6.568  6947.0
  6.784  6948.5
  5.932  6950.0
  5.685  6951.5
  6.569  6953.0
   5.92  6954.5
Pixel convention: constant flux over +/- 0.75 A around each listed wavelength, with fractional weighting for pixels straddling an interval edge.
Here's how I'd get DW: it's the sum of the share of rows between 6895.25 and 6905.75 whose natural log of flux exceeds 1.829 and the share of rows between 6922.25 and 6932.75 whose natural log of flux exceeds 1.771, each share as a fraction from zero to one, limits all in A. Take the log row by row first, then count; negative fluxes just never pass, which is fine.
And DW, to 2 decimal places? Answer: 1.00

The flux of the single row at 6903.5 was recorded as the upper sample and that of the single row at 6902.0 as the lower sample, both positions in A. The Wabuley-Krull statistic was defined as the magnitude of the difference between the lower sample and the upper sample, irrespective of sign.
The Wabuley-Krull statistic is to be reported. 0.1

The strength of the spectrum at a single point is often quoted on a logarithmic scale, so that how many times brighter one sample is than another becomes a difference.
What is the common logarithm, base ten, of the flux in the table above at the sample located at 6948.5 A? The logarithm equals 0.83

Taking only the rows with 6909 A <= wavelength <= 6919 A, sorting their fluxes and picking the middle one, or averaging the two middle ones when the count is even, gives 6.0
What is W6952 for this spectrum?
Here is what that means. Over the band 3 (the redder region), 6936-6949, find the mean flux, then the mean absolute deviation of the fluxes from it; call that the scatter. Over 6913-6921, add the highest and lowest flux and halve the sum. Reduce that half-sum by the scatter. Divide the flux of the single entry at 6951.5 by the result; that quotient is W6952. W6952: 1.04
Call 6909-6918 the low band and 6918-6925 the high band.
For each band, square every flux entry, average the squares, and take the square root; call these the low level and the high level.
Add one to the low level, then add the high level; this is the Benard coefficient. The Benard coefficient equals 13.2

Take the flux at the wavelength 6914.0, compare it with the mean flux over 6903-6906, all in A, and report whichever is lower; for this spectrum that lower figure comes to 5.4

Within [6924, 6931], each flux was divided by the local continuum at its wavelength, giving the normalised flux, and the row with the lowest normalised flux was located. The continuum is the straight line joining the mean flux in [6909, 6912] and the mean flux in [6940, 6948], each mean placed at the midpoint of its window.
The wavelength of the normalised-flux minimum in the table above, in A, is 6926.0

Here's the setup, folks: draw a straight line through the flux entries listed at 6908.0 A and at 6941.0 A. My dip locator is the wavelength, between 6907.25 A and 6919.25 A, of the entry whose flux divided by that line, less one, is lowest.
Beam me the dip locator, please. 6914.0 A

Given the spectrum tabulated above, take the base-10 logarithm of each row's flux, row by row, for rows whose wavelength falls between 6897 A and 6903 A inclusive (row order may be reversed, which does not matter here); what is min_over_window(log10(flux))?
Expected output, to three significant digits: 0.699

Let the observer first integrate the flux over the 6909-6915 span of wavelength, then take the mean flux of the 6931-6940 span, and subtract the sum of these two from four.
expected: -40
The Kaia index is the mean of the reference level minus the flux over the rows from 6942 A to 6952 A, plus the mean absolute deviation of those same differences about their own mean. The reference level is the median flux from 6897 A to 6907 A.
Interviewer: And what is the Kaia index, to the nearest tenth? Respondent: -0.1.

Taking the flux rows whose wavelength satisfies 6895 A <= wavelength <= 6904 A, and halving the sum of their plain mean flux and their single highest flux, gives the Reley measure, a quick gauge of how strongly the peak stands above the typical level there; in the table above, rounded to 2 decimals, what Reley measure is 6.17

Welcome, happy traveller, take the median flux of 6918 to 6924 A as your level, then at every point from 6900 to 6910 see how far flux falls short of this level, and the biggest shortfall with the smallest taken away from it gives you 1.17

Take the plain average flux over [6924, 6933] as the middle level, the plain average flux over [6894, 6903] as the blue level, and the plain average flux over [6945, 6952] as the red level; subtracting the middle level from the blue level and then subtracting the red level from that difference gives -7.0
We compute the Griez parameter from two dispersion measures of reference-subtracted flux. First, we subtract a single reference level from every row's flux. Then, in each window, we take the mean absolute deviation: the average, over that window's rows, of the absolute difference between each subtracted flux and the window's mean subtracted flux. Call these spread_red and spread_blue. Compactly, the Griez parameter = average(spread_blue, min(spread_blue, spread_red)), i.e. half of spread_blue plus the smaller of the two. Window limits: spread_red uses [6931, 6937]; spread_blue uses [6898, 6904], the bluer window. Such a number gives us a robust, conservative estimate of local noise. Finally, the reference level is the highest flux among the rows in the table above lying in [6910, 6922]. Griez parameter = 0.1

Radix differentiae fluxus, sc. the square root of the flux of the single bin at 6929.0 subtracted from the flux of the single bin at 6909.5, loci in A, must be 1.0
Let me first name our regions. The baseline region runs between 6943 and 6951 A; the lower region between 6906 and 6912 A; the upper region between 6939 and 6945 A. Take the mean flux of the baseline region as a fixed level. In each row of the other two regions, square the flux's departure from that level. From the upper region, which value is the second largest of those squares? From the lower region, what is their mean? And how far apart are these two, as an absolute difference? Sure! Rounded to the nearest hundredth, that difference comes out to 0.01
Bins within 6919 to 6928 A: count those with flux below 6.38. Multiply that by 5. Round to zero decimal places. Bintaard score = 20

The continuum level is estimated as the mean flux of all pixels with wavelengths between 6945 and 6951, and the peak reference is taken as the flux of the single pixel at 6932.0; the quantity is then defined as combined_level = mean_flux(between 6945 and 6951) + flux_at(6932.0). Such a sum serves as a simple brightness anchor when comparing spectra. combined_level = 13.3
